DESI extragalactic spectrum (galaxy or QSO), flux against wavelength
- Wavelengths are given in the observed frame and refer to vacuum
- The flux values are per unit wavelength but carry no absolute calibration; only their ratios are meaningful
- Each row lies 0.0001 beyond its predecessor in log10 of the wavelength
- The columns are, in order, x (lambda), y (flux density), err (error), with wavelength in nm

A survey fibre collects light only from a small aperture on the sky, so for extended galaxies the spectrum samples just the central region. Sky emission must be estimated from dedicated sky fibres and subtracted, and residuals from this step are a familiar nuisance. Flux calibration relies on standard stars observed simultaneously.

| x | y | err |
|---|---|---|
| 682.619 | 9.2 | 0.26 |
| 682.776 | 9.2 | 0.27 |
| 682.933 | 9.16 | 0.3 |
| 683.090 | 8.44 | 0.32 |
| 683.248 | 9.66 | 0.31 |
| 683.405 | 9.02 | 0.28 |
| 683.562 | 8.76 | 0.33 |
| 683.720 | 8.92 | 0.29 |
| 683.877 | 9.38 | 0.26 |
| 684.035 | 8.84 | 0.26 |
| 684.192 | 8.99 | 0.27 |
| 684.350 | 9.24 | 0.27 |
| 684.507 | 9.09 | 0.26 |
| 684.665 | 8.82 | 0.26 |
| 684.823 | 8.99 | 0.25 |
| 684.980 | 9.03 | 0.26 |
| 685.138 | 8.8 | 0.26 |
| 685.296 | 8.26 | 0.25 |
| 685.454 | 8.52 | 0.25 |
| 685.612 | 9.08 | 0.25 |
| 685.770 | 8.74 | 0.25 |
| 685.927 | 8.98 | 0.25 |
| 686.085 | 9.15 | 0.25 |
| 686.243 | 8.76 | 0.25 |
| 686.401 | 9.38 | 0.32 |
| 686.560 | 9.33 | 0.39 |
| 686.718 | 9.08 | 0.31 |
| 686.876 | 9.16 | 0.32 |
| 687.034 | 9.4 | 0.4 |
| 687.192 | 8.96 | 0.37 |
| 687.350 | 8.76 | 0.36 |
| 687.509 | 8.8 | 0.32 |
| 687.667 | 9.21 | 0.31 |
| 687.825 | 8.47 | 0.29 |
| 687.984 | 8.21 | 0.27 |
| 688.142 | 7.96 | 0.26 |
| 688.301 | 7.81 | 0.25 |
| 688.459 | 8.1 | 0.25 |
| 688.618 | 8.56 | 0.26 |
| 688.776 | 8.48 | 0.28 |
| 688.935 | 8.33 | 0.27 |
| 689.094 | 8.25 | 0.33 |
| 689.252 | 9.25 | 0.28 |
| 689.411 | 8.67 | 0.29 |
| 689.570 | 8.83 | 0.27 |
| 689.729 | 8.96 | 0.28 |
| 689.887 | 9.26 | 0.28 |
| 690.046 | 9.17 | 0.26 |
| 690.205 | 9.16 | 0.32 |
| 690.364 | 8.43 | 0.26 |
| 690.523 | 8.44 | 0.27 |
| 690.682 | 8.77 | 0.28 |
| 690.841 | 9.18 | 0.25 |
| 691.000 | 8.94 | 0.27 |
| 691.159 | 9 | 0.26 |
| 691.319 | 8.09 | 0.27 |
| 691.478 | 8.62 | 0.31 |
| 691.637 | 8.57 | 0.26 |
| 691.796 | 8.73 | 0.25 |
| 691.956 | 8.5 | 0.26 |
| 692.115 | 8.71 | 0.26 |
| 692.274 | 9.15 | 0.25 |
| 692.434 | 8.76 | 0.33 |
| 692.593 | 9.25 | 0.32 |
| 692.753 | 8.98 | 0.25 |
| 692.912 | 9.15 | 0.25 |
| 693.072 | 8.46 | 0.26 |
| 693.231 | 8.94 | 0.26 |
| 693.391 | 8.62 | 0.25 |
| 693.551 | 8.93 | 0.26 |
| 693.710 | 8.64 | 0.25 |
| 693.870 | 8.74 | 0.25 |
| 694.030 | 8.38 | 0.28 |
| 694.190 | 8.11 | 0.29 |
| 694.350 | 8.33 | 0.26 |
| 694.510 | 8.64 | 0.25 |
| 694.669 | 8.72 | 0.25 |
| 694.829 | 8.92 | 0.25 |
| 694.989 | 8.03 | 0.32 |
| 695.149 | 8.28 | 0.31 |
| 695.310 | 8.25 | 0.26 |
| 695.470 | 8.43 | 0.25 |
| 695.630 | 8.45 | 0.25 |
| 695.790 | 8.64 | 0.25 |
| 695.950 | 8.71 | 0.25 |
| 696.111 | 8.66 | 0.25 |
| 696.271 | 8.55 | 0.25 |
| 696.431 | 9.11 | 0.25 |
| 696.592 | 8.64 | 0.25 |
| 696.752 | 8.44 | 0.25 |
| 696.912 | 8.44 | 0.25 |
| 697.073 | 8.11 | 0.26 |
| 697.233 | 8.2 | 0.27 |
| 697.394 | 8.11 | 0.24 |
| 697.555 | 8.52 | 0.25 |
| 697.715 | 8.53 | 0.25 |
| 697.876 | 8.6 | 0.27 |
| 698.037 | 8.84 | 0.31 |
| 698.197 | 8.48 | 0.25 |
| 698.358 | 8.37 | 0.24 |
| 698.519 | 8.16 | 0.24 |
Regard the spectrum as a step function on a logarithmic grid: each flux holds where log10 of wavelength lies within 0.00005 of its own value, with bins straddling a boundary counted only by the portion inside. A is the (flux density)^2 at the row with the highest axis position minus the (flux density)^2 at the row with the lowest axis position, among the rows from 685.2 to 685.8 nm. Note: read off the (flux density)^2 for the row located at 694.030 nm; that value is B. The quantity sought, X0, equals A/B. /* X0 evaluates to 0.12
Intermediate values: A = 8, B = 70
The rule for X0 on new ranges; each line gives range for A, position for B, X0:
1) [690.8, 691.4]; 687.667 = -0.22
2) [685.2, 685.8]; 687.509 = 0.11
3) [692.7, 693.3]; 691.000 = -0.01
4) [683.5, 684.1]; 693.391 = 0.02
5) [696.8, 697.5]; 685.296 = -0.08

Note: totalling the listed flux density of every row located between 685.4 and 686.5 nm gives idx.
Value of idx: 63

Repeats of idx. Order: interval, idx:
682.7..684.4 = 100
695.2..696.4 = 60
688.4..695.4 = 382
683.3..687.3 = 225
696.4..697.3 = 51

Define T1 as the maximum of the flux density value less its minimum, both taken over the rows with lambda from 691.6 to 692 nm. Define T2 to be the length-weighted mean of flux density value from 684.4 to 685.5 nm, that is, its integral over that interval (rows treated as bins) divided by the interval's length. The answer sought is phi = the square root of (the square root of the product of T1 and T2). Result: 1.19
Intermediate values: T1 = 0.23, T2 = 8.81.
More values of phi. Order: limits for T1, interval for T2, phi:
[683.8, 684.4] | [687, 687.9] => 1.48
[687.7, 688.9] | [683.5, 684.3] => 1.61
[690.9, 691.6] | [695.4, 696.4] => 1.67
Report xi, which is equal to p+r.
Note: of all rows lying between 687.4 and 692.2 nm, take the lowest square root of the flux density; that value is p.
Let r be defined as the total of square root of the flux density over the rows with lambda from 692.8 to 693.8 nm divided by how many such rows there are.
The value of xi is 5.76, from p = 2.79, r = 2.96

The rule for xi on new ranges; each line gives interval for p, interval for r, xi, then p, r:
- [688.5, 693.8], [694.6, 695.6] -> 5.75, 2.84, 2.90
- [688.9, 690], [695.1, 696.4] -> 5.79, 2.87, 2.91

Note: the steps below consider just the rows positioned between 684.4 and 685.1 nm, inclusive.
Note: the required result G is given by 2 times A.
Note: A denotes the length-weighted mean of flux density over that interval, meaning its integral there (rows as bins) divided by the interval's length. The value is 17.97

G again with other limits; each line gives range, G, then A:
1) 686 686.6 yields 18.25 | 9.13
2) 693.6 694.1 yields 17.23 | 8.62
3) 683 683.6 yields 17.98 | 8.99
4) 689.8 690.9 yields 17.83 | 8.92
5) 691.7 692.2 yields 17.31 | 8.66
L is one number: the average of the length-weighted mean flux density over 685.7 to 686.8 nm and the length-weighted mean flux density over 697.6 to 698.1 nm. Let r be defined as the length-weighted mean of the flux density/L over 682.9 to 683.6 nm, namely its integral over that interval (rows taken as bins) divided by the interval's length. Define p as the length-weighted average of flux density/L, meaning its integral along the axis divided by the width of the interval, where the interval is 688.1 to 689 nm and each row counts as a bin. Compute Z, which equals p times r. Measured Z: 0.94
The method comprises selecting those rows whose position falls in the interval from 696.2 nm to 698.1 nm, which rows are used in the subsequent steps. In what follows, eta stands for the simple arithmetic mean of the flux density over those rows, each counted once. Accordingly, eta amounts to 8.51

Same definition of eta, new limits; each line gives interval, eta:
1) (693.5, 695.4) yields 8.50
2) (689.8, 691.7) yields 8.80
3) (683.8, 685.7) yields 8.92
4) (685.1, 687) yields 8.94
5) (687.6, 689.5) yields 8.44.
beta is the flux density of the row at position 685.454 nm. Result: 8.52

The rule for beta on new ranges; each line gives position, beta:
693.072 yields 8.46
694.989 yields 8.03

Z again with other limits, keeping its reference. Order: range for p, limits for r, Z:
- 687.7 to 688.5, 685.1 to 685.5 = 0.89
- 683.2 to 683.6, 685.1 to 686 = 1.02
